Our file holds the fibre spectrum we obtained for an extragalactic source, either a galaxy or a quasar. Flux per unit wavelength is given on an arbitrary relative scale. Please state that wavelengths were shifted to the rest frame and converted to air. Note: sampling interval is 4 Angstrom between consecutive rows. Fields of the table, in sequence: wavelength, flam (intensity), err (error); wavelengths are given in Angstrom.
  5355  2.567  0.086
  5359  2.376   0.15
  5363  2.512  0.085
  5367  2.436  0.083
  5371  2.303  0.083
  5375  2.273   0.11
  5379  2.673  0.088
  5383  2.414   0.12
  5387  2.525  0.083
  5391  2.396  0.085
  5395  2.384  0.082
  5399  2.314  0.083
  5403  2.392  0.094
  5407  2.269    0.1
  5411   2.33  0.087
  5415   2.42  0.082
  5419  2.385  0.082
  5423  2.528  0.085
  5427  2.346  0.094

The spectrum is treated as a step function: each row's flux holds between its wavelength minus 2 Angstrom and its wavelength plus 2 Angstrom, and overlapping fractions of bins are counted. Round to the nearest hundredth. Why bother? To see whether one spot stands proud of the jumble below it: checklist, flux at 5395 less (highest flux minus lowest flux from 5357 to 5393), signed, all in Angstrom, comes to 1.98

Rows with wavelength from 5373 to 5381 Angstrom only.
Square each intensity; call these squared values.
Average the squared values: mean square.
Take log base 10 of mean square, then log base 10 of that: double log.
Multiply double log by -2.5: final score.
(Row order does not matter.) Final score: 0.257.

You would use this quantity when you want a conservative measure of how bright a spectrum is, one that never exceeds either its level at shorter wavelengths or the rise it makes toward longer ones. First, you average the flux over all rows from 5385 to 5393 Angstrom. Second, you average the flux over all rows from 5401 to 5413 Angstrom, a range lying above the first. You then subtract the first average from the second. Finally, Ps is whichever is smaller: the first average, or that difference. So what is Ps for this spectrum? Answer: -0.13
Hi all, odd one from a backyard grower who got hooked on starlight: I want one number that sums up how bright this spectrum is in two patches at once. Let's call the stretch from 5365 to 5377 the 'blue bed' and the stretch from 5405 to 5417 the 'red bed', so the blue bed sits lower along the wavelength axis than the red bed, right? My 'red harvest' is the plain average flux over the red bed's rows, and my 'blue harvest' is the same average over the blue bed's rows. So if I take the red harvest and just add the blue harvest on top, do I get 4.677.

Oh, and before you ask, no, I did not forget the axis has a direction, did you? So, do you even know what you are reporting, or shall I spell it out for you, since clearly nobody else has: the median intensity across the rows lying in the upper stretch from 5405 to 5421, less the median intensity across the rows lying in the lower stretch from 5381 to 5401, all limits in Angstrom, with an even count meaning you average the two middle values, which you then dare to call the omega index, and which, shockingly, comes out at -0.04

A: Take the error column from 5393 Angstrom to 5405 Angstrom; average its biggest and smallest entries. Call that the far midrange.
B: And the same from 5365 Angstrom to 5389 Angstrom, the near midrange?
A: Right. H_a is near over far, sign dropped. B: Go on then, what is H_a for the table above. 1.15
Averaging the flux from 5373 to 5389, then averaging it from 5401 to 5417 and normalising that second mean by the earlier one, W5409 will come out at 0.952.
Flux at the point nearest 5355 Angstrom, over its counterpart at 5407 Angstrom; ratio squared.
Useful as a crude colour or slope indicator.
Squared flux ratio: 1.28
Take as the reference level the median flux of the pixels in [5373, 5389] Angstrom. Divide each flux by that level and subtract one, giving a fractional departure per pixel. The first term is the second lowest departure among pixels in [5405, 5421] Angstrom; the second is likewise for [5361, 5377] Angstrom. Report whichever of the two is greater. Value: -0.056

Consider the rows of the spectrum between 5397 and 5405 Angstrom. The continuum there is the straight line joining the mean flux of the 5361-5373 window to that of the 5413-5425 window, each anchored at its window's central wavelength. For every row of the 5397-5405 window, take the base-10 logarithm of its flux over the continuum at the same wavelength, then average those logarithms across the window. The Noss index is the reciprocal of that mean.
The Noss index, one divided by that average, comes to -67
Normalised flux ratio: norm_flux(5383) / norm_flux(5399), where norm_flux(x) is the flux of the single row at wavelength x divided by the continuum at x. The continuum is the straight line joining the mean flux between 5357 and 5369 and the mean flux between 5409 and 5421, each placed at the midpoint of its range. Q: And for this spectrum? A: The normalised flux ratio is 1.03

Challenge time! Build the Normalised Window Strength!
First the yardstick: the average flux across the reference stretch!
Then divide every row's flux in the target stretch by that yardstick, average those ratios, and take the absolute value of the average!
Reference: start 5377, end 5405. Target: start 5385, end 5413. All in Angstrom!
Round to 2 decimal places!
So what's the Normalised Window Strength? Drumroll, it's 0.97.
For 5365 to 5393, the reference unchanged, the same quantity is 1.00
